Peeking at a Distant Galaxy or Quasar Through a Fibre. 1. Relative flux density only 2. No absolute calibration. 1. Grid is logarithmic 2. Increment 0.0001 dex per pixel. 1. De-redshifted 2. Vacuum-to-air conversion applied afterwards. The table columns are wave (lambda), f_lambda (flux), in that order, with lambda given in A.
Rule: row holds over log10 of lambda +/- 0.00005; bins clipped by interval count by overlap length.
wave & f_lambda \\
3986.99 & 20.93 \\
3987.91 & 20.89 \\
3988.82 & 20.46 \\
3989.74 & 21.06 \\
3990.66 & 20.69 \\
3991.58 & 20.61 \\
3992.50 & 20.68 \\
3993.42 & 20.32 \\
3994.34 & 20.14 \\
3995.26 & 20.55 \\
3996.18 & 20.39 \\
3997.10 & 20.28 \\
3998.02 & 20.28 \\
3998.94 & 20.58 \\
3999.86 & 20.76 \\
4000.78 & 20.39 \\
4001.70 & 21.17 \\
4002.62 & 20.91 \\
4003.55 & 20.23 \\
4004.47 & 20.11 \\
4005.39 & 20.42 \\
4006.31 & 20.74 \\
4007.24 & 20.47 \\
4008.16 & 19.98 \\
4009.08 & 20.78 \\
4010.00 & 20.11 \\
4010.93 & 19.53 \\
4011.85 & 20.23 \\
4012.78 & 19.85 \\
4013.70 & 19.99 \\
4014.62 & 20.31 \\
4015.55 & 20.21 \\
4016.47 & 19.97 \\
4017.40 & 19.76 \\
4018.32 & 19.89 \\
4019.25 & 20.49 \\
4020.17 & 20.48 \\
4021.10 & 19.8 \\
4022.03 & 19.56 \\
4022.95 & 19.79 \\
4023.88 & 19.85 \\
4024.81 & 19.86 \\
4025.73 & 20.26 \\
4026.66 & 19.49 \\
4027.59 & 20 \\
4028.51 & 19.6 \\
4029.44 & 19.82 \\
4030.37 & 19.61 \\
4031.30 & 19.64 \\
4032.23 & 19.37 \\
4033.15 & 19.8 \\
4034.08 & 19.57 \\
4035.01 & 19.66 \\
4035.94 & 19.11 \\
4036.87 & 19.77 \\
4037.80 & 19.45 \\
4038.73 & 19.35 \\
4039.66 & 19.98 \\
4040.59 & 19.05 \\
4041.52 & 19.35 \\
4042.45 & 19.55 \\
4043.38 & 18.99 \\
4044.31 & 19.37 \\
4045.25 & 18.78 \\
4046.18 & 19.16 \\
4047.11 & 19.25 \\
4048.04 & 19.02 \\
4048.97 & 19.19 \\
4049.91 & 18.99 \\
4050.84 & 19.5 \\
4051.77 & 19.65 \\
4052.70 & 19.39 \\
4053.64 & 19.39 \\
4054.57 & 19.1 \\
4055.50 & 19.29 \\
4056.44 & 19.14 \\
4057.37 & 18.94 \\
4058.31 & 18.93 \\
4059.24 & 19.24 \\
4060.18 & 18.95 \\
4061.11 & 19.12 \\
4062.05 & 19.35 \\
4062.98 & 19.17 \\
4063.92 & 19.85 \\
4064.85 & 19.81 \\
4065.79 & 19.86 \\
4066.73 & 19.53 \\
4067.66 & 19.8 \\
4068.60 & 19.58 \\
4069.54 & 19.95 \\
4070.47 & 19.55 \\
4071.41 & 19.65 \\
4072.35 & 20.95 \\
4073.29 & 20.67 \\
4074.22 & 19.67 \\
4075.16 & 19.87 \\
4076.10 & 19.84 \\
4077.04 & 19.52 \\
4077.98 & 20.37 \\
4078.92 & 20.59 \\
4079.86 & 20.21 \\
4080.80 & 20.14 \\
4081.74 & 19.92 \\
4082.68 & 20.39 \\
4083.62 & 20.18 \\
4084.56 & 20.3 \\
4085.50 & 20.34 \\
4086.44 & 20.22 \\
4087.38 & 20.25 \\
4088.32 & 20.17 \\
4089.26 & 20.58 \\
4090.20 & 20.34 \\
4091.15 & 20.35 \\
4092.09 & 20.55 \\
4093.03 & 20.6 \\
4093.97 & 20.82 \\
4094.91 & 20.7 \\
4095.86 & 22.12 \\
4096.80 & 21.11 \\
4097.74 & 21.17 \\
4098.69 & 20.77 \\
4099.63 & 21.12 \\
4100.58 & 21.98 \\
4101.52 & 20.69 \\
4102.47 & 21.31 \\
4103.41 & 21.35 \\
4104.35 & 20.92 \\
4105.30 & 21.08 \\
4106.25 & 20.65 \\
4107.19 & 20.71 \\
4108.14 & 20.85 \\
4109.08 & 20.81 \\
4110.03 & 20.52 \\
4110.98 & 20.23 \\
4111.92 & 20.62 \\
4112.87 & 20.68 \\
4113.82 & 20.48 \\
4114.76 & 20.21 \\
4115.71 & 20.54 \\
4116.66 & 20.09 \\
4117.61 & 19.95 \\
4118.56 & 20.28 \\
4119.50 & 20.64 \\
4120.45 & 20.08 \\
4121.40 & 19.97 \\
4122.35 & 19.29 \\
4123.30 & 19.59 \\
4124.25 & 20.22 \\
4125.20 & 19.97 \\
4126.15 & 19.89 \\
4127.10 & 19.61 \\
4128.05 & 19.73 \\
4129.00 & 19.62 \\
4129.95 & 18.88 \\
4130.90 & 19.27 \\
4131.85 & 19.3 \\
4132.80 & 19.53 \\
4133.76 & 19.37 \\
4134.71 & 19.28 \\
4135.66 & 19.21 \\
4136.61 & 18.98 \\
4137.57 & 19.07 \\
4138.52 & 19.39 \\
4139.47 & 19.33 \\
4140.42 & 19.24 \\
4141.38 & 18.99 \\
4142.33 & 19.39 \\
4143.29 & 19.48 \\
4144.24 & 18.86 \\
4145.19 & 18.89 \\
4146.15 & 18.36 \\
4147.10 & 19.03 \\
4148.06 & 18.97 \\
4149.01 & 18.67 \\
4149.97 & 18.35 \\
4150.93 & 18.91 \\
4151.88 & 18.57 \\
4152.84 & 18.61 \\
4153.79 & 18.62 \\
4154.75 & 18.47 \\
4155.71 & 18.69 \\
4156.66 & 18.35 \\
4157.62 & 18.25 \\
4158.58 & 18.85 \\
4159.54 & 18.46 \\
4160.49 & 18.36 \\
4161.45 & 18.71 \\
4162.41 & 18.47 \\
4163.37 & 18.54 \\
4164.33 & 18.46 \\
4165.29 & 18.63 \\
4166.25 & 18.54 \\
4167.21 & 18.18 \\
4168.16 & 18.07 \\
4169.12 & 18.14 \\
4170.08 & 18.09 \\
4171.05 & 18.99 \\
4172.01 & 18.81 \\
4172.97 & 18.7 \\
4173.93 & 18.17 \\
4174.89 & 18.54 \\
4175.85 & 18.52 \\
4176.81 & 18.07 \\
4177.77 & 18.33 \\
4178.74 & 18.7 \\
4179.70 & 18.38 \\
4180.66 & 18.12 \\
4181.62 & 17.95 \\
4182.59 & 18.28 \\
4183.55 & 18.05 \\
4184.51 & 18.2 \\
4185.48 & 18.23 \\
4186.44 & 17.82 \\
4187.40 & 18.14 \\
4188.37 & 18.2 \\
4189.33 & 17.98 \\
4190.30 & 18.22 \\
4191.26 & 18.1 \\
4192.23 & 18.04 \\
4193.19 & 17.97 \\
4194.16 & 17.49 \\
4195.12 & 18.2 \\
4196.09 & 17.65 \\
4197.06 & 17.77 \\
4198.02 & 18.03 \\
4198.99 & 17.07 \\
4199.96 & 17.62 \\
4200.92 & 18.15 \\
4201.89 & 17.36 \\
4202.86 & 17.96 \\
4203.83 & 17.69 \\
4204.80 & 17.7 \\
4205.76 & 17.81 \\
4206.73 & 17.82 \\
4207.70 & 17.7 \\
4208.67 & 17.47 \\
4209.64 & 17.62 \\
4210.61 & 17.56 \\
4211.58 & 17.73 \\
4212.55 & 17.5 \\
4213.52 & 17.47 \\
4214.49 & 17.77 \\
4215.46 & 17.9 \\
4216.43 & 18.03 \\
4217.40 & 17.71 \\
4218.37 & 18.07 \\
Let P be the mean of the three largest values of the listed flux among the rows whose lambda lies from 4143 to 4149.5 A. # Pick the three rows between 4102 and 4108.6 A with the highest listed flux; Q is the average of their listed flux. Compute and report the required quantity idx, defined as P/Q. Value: 0.90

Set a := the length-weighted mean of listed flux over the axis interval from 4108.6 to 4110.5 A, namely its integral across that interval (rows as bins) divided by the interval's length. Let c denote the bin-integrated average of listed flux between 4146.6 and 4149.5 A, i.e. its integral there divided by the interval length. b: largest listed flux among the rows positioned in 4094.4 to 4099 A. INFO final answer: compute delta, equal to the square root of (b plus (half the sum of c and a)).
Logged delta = 6.47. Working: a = 20.7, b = 22.12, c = 18.9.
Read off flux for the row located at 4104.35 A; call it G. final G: 20.92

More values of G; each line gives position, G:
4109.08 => 20.81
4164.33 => 18.46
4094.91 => 20.7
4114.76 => 20.21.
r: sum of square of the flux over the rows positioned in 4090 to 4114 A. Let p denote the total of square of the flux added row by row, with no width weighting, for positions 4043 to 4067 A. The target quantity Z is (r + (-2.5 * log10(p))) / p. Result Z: 1.17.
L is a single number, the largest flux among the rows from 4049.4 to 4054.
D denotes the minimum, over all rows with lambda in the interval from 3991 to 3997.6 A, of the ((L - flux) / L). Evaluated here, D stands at -0.052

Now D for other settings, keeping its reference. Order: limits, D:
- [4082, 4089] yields -0.038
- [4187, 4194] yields 0.073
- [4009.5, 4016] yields -0.034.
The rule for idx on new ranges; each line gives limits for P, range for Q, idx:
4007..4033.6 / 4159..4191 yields 1.09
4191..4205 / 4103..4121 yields 0.86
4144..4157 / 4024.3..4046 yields 0.94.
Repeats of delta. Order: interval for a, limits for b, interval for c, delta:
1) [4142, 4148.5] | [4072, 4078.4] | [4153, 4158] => 6.30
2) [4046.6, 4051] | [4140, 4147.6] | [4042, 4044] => 6.22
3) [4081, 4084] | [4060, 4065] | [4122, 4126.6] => 6.31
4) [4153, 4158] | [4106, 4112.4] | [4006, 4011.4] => 6.34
